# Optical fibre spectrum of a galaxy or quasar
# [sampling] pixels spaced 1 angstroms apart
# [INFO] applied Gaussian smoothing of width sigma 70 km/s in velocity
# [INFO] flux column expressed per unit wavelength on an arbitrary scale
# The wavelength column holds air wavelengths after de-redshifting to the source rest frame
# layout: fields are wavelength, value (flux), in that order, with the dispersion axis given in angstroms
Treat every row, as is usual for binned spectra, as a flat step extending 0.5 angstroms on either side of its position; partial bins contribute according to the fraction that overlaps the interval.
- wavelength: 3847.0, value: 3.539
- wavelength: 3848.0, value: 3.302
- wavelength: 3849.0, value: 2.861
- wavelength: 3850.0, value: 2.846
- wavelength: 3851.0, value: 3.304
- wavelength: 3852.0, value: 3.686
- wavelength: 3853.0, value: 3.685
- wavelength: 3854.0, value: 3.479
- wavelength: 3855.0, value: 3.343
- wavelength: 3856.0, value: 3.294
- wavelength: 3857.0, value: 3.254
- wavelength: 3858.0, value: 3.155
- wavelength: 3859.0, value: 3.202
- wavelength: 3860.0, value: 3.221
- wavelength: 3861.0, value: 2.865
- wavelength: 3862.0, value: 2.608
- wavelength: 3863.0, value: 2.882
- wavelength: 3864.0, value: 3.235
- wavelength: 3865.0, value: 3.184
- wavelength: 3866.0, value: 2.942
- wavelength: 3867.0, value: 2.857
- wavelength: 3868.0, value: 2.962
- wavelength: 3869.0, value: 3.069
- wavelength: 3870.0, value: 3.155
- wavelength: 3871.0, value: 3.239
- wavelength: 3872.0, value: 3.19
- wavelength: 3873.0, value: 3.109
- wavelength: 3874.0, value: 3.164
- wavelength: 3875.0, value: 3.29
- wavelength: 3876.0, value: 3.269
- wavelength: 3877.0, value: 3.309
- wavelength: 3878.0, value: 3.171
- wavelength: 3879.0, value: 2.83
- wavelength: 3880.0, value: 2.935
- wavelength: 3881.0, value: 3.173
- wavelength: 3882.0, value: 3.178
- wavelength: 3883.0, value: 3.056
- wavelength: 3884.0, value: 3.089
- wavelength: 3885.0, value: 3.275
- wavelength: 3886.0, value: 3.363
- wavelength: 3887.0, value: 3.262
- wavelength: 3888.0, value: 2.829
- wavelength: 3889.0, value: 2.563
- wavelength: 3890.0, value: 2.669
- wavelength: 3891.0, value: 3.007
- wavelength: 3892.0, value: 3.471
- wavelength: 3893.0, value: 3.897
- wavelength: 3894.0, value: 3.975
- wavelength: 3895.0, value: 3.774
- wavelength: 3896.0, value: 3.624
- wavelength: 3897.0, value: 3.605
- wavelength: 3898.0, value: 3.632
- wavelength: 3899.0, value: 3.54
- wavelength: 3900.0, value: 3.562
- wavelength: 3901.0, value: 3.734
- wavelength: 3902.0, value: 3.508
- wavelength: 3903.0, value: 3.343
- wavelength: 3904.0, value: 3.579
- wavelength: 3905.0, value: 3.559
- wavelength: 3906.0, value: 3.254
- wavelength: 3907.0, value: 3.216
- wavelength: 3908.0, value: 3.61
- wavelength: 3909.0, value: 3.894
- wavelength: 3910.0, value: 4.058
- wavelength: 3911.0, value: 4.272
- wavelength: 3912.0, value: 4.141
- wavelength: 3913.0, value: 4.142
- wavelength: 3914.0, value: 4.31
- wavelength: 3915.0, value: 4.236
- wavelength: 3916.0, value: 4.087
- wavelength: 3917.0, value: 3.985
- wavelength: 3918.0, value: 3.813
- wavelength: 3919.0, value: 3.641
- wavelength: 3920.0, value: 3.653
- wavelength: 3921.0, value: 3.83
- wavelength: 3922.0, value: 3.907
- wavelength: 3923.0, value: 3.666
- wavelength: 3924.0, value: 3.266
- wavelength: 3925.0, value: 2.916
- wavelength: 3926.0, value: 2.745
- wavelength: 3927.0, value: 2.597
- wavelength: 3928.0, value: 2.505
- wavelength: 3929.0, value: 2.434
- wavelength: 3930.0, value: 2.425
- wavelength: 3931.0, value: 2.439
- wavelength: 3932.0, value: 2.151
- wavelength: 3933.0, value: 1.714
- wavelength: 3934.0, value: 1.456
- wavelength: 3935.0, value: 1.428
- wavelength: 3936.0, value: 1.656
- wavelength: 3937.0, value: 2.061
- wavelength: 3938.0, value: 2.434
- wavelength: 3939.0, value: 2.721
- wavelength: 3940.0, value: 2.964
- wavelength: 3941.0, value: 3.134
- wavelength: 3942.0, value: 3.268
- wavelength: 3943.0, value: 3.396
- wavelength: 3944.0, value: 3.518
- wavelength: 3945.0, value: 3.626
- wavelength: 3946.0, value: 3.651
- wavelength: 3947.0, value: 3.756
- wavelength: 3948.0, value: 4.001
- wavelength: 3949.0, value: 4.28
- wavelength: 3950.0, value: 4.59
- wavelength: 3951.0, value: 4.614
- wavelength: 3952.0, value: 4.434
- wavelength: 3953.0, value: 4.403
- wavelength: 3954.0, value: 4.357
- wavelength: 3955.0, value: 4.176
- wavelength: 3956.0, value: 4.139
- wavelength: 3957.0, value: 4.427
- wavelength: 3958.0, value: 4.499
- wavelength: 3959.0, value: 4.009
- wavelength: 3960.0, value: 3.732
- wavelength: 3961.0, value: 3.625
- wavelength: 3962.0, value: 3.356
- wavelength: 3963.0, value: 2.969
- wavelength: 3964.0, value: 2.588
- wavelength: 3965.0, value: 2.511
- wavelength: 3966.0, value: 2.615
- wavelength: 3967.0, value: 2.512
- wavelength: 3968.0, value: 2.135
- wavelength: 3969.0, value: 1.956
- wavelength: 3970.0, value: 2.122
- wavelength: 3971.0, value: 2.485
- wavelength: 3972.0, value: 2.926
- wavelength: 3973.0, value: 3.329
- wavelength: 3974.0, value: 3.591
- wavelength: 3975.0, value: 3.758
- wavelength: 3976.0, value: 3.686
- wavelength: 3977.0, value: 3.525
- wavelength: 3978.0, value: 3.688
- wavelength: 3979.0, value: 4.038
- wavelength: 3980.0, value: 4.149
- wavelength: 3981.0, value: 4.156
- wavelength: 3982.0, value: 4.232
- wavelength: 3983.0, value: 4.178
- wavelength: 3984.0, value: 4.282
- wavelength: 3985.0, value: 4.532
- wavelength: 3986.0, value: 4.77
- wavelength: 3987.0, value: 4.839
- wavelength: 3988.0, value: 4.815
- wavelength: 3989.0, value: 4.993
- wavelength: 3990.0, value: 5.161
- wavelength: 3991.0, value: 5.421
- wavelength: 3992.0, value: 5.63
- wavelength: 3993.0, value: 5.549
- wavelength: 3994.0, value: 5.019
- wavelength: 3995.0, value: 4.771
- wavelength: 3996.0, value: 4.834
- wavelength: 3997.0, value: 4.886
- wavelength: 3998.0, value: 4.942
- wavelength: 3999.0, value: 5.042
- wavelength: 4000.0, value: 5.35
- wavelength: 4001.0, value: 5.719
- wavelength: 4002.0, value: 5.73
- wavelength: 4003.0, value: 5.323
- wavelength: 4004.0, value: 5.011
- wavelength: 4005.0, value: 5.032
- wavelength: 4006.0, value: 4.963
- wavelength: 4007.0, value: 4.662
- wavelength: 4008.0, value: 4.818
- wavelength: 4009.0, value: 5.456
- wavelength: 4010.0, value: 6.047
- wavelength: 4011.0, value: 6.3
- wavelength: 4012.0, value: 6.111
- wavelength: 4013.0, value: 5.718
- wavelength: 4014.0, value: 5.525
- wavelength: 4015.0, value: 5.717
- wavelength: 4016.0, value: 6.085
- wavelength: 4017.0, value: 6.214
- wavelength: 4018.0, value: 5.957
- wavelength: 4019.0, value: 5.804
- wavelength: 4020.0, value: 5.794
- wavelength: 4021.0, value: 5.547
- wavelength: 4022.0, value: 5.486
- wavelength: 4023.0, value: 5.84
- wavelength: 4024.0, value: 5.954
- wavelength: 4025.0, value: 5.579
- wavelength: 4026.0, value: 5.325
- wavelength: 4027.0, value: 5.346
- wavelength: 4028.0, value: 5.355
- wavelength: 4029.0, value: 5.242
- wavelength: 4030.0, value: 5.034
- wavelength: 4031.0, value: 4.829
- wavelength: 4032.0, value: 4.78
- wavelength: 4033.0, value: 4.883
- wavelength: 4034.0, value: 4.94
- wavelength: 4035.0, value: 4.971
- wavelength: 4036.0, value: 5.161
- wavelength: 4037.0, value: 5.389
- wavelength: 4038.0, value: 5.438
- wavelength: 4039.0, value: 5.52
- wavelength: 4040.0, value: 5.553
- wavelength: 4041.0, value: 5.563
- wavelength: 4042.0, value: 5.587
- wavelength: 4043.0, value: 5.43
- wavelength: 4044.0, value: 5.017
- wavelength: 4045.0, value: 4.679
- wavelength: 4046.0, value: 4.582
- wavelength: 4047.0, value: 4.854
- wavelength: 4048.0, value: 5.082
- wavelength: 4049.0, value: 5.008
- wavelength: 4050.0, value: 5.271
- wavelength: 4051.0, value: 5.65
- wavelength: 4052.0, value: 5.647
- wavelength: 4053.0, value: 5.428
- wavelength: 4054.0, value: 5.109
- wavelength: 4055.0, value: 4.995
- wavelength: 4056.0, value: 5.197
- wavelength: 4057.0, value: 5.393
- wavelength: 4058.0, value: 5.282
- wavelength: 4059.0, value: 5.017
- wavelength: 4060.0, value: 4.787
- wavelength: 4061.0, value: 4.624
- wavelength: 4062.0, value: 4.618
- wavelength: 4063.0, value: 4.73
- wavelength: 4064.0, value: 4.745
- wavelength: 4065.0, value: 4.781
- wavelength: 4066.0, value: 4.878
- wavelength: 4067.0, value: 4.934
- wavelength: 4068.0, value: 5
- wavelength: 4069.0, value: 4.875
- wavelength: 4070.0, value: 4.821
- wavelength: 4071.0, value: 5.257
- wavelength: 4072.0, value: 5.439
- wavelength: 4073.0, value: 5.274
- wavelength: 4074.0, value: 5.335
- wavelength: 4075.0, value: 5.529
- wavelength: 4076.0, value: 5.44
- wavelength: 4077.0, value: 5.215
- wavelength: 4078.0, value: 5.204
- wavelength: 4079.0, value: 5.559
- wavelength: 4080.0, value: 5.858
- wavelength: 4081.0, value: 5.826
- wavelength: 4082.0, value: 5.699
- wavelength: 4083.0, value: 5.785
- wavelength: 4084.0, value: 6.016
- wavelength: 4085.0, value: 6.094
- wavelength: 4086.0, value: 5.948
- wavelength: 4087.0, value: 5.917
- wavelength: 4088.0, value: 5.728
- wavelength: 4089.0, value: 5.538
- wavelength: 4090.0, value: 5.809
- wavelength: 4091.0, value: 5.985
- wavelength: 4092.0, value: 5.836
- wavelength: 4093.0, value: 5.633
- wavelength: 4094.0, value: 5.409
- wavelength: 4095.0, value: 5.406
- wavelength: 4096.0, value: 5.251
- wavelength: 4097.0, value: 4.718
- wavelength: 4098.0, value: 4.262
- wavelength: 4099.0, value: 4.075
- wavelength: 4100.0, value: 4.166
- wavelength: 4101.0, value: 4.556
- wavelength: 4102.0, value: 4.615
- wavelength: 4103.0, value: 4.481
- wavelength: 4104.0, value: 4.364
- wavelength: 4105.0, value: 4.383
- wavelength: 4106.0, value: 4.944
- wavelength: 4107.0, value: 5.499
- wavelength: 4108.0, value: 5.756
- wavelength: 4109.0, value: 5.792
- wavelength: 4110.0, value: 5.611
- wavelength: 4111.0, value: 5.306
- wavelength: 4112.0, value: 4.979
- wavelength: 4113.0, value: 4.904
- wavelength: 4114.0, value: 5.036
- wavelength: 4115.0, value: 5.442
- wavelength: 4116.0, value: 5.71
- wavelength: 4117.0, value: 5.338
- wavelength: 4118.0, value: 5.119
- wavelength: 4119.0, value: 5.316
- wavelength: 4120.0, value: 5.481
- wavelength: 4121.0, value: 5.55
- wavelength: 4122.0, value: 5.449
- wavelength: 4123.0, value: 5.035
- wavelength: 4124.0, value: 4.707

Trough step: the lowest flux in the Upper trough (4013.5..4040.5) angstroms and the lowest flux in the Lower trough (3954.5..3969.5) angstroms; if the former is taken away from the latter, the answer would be -2.8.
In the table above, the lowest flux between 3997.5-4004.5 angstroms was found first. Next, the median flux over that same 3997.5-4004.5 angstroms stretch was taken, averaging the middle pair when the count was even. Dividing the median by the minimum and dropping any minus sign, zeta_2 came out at 1.08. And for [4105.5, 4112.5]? 1.11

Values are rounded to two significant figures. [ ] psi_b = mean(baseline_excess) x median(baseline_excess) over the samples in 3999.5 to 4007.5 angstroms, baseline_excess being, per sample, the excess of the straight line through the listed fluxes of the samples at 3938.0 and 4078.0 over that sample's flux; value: 2.1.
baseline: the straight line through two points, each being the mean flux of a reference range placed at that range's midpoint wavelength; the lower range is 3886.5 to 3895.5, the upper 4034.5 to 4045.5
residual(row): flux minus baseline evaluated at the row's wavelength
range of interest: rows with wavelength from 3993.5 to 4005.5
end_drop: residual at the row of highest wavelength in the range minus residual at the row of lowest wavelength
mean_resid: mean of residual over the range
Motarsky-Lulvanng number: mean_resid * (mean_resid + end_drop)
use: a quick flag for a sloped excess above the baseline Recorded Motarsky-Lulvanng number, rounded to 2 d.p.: 0.10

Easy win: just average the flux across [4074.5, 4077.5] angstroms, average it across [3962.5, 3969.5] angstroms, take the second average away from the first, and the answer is 2.9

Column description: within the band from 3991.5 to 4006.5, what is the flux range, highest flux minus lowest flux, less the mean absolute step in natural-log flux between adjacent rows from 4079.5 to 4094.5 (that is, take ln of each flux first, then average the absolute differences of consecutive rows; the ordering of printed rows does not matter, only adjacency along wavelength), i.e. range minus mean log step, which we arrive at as 0.93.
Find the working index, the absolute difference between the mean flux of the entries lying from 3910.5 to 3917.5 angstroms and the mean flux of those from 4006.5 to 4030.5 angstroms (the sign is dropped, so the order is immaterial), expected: 1.45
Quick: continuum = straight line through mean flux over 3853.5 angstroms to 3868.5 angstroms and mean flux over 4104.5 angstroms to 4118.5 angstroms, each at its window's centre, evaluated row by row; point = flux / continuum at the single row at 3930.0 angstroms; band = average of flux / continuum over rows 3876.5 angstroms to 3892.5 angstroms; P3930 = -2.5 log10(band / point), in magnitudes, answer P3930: -0.4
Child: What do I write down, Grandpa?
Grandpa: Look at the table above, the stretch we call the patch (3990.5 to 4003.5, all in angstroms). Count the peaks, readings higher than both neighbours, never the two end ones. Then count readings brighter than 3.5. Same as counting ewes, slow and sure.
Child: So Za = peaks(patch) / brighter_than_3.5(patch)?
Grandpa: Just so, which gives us 0.15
